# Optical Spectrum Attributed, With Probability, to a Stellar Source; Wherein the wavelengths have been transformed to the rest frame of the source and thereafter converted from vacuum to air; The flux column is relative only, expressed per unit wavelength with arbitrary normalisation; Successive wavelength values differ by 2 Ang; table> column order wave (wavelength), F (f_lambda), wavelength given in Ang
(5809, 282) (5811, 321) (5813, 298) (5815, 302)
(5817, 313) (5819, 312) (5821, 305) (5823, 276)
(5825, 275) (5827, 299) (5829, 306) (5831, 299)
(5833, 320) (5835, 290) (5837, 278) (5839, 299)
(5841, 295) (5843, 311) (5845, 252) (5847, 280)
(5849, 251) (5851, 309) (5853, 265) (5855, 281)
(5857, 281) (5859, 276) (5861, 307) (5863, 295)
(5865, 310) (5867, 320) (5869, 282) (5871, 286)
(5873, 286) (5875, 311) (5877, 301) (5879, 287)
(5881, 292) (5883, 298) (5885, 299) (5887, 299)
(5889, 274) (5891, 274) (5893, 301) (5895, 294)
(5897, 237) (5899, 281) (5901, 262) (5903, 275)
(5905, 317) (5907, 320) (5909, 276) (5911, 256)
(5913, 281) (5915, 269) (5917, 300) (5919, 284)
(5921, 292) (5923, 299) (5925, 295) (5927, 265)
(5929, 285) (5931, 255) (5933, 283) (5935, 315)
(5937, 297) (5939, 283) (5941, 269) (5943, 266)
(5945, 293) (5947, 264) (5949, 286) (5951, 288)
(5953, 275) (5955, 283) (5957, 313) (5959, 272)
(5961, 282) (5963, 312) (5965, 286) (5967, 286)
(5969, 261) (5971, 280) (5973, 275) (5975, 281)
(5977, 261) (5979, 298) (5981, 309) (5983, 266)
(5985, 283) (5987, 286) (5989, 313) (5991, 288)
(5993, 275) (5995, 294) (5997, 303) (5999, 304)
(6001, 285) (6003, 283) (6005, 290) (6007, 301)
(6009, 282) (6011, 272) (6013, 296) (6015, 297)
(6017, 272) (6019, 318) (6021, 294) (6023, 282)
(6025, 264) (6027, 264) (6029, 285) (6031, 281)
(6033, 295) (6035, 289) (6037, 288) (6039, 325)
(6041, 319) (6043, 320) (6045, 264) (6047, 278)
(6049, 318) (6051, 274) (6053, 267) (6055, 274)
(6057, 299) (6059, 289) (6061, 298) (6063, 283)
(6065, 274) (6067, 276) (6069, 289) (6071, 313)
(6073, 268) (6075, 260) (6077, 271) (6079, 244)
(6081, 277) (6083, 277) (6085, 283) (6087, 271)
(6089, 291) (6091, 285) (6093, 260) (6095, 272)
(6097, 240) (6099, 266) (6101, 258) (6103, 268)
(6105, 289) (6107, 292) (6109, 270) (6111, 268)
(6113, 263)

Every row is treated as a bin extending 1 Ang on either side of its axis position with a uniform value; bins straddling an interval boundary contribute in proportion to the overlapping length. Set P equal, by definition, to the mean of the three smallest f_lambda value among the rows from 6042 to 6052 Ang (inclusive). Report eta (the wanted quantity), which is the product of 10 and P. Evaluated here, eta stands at 2720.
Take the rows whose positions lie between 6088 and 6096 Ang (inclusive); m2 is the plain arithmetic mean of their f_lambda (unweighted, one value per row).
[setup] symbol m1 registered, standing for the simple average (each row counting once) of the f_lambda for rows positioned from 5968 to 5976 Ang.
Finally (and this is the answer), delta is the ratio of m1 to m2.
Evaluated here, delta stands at 0.99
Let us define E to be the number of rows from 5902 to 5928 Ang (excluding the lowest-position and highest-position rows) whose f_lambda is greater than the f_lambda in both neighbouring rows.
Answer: 4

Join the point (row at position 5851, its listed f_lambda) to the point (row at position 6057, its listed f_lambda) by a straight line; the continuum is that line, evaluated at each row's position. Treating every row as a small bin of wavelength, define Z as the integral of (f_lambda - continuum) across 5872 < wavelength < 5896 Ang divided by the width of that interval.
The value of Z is -14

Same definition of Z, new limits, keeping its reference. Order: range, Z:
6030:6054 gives -7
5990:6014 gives -12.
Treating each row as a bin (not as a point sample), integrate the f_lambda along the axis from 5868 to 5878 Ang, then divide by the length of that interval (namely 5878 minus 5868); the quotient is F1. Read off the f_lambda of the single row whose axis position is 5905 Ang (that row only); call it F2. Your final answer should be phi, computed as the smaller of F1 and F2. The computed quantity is 293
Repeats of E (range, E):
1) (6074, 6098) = 4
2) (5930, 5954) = 3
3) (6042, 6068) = 3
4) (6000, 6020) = 2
